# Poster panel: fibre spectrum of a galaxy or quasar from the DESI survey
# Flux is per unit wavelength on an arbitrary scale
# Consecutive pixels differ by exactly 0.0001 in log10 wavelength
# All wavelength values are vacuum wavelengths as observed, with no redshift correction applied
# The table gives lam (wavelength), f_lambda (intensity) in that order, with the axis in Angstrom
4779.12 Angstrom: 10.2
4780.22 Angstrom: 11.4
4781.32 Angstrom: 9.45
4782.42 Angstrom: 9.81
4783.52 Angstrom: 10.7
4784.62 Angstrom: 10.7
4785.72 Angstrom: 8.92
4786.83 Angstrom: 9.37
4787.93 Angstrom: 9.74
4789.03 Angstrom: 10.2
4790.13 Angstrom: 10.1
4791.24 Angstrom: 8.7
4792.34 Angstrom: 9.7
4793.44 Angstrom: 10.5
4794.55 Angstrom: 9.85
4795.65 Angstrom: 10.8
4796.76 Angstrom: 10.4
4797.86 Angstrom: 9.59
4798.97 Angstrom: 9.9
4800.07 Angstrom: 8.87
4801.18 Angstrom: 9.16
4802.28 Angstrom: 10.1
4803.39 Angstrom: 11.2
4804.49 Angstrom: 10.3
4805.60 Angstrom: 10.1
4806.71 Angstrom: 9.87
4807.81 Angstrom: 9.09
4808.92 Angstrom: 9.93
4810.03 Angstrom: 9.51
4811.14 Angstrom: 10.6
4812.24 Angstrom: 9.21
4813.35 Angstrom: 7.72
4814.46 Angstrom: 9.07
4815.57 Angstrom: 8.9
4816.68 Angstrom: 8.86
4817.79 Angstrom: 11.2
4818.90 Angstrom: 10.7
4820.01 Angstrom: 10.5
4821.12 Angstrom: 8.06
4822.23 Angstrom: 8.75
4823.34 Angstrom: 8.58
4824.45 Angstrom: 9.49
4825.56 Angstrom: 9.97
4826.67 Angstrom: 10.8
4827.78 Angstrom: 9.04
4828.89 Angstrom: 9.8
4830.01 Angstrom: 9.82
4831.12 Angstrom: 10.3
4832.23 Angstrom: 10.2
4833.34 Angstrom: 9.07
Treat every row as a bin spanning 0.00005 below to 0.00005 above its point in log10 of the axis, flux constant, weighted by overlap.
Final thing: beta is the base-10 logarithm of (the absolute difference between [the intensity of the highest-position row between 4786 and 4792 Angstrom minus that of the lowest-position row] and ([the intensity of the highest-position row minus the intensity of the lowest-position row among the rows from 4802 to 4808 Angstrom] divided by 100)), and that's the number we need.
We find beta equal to -0.2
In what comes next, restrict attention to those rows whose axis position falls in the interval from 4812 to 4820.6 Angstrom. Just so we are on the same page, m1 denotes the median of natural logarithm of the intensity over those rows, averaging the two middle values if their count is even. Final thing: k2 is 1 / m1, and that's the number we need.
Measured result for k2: 0.452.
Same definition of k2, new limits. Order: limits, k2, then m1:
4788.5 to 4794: 0.432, 2.31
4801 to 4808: 0.432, 2.31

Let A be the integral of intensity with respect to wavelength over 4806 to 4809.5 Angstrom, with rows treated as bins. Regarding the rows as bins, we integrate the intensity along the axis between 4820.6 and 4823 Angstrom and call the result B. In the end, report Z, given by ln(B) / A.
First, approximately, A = 34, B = 20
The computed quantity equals 0.09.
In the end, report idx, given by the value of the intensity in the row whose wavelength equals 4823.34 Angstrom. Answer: 8.58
